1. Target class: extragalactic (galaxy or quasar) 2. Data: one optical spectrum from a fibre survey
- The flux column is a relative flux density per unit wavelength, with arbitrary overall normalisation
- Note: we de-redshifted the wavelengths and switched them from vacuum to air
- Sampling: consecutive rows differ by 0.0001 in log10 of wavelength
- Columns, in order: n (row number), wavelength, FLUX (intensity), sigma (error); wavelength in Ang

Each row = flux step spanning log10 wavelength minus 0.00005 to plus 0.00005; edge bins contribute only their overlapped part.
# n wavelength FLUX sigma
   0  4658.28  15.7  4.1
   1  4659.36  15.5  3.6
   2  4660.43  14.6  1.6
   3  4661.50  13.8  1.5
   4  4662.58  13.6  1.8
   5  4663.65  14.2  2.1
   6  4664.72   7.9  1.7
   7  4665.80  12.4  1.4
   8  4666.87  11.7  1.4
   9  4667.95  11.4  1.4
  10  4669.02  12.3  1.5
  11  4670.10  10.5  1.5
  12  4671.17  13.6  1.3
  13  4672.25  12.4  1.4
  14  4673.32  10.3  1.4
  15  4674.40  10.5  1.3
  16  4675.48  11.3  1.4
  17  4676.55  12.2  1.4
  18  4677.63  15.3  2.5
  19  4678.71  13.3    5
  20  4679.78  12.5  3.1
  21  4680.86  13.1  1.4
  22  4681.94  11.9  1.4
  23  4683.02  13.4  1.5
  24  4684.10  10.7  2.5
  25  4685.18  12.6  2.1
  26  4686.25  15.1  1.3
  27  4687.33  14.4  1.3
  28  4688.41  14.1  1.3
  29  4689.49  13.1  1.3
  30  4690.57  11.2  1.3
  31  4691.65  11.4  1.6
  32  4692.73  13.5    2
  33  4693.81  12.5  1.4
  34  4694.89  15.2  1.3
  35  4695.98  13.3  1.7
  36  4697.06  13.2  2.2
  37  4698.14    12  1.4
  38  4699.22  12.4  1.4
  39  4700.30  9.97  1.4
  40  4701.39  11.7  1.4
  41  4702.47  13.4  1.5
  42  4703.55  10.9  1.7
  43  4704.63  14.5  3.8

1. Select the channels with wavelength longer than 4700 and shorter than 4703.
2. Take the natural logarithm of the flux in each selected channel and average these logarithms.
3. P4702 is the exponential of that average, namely 11.61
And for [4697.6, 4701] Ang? 11.41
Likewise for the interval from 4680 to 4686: 12.30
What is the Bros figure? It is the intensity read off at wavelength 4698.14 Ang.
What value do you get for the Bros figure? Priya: 12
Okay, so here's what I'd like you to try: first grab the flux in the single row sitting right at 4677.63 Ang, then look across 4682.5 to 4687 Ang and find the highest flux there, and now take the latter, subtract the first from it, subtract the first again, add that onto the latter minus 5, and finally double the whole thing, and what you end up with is -11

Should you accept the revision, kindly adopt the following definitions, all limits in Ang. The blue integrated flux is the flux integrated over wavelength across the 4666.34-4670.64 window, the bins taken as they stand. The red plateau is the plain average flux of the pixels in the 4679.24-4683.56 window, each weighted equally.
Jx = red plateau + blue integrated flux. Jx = 62.1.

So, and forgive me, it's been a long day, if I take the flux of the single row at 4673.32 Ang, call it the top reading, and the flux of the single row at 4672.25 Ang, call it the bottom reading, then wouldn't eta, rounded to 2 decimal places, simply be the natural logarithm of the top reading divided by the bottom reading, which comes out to -0.19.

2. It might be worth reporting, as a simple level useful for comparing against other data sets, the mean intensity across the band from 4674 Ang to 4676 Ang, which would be 10.9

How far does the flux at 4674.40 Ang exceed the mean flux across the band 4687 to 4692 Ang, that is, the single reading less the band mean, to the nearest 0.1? -2.3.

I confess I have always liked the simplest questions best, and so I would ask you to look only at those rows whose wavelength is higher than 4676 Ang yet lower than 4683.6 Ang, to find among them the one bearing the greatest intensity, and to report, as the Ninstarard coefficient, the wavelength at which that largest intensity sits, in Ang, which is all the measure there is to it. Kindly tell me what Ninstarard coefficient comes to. 4677.63 Ang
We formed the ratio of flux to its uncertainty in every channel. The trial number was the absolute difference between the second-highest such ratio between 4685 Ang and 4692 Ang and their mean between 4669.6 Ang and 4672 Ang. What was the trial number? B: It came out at 2.3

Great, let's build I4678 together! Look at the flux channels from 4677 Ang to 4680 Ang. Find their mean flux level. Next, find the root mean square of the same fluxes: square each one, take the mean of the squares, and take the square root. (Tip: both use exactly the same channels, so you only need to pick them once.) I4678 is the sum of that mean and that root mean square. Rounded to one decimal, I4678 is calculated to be 27.5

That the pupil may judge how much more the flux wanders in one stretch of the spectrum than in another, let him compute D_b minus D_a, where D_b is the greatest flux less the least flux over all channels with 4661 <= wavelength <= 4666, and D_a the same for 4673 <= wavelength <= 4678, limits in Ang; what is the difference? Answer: 1.3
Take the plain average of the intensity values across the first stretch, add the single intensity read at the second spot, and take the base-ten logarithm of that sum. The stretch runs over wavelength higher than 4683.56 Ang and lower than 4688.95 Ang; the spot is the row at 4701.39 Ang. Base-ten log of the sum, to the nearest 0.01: 1.40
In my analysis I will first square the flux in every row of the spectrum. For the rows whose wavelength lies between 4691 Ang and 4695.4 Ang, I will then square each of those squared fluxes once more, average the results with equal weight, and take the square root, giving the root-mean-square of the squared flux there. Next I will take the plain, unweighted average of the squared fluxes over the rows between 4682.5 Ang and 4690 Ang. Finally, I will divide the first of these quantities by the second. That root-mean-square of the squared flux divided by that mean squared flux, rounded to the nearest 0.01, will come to 0.99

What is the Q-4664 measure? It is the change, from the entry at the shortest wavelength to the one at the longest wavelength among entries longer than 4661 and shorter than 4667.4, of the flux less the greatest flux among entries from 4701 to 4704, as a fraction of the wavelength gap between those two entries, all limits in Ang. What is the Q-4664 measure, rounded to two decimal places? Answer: -0.39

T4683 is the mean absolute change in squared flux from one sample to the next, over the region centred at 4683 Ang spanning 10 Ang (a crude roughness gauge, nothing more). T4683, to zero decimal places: 38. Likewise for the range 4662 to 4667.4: 66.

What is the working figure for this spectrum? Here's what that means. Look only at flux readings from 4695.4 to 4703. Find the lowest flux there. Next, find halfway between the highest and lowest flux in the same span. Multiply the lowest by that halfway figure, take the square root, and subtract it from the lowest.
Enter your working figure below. -0.8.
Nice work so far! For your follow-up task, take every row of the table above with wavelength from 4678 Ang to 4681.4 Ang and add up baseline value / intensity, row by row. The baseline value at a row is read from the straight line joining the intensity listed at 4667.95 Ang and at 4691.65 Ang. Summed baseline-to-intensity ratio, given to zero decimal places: 3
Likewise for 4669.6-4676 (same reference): 6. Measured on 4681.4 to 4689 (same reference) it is 6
